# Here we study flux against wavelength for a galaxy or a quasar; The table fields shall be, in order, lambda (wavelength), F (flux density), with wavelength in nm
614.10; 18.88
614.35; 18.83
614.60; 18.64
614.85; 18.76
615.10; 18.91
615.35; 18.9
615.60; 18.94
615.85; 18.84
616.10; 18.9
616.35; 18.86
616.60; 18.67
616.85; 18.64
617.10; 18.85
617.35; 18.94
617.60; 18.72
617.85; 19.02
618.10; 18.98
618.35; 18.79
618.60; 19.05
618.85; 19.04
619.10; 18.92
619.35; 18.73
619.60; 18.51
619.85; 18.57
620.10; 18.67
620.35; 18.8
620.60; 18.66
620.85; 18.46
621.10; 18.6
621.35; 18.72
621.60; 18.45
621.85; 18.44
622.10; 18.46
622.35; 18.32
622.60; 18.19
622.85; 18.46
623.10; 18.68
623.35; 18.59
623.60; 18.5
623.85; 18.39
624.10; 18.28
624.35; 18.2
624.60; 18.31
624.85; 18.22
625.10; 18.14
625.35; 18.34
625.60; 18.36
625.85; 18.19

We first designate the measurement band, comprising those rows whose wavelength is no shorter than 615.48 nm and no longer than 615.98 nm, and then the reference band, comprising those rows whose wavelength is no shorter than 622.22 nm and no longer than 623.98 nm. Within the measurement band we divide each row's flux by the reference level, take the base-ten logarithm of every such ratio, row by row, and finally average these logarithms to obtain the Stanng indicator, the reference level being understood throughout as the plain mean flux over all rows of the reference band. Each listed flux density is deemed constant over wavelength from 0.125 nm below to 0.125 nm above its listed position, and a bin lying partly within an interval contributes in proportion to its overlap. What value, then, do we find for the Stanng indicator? 0.0103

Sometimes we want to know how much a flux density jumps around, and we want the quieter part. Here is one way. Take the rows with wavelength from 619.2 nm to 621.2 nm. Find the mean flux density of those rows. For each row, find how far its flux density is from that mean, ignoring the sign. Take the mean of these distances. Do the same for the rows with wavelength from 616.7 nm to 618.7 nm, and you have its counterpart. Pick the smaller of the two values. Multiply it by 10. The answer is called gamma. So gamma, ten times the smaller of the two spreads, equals 0.90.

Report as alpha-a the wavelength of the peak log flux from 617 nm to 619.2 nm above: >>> 618.60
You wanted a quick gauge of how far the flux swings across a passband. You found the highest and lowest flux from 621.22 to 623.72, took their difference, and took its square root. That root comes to 0.728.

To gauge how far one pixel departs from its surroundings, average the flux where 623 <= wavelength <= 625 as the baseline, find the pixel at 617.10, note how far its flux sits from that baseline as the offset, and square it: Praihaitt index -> 0.21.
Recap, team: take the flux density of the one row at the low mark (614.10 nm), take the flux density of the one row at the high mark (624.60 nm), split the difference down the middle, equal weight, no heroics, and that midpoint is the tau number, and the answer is 18.6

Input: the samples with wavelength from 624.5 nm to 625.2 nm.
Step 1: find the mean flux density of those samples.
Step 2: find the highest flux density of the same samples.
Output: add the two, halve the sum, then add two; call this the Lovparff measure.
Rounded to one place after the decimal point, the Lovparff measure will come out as 20.3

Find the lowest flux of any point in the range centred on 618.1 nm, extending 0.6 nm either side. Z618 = 18.72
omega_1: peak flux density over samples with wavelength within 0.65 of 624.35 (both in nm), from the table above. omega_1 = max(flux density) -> 18.39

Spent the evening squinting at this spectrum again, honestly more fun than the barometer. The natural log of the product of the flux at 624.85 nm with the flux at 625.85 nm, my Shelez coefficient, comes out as 5.80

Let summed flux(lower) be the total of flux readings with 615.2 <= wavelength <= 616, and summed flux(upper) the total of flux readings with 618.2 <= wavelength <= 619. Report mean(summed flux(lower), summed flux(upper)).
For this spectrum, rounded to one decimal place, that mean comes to 56.8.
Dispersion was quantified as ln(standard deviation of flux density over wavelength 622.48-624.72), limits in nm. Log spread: -1.8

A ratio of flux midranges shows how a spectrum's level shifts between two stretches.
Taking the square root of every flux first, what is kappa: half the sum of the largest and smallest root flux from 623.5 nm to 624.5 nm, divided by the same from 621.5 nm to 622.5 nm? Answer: 0.999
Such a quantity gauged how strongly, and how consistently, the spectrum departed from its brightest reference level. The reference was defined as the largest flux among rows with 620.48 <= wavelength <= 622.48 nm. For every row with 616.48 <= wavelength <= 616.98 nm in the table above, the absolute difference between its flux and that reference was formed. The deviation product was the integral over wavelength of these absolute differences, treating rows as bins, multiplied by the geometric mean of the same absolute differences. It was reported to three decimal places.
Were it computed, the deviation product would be 0.002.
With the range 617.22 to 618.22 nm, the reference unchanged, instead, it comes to 0.000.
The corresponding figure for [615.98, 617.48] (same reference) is 0.024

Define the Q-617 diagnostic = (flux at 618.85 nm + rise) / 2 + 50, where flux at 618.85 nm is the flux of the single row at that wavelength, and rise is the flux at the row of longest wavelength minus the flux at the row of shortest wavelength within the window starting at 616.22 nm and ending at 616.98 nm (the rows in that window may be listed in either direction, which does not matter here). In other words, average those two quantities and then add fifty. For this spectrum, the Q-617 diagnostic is 59.4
